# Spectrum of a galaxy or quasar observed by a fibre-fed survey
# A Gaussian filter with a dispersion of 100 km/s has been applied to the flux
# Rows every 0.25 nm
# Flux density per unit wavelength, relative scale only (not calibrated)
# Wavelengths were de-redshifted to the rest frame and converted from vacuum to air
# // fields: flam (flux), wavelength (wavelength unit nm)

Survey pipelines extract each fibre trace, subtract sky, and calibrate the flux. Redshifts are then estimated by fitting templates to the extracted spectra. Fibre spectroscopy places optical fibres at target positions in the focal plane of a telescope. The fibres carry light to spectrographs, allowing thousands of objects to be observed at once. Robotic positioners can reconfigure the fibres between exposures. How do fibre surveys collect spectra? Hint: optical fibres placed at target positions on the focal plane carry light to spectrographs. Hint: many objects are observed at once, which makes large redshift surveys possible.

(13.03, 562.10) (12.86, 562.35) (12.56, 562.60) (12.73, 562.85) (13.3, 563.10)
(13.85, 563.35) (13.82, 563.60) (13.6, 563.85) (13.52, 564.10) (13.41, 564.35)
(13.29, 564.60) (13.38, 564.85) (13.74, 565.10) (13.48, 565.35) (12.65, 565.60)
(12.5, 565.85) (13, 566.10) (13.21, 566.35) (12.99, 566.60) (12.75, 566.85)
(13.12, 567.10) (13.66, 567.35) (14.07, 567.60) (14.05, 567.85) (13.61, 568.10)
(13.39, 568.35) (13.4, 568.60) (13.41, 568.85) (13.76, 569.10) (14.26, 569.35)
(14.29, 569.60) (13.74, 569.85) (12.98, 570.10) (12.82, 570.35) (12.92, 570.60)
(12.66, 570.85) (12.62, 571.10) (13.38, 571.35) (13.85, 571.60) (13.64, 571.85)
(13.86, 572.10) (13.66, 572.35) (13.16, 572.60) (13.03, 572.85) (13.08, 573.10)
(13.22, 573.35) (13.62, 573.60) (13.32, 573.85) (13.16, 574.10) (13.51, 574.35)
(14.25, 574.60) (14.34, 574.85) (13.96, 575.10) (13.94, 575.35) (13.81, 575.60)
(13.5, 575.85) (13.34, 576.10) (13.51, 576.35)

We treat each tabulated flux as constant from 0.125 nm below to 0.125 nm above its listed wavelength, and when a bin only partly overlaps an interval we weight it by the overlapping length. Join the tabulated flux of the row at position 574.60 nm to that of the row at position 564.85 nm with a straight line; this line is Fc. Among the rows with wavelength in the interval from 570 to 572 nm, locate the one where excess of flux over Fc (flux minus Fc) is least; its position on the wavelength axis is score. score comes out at 571.10 nm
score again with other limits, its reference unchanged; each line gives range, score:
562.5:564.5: 562.60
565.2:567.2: 565.85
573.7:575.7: 574.10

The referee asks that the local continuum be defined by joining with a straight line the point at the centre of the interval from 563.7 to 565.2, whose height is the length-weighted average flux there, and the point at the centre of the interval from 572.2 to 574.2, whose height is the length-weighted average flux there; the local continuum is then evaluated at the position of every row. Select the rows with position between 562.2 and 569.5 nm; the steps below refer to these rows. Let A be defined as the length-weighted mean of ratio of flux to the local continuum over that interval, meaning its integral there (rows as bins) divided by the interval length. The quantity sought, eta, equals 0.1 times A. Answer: 0.099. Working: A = 0.993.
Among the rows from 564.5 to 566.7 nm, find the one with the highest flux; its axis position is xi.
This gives 565.10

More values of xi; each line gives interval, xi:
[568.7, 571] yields 569.60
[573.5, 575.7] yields 574.85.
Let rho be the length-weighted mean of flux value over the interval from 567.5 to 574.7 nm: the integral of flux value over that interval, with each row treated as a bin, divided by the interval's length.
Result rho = 13.5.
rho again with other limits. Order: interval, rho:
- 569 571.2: 13.3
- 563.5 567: 13.2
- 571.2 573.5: 13.4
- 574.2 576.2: 13.8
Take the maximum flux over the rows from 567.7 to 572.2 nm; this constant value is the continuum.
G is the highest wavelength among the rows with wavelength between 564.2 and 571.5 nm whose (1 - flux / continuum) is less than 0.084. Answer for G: 571.35 nm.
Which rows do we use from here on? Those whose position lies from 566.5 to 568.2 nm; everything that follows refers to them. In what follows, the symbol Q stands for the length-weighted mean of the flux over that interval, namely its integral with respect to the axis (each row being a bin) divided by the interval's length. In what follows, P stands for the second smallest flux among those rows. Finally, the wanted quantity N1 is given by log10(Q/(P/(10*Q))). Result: 2.15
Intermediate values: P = 12.99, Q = 13.5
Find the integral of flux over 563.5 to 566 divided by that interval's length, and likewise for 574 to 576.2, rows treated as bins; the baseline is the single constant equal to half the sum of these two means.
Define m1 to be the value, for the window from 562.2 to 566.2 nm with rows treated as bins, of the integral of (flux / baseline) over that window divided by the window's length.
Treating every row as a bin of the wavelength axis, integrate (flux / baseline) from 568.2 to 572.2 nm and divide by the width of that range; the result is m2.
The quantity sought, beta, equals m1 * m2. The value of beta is 0.968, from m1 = 0.98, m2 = 0.99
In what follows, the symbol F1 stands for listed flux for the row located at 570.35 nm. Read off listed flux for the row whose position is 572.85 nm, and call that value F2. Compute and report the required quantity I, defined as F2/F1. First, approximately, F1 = 12.82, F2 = 13.03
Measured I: 1.02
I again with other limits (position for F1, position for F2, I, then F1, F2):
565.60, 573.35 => 1.05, 12.65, 13.22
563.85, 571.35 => 0.98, 13.6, 13.38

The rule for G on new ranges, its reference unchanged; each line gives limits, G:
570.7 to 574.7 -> 574.60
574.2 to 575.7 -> 575.60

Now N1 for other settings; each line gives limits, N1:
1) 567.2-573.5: 2.16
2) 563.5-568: 2.15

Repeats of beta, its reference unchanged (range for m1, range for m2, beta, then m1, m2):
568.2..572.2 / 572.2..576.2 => 0.992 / 0.99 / 1.00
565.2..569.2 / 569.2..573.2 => 0.970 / 0.98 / 0.99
